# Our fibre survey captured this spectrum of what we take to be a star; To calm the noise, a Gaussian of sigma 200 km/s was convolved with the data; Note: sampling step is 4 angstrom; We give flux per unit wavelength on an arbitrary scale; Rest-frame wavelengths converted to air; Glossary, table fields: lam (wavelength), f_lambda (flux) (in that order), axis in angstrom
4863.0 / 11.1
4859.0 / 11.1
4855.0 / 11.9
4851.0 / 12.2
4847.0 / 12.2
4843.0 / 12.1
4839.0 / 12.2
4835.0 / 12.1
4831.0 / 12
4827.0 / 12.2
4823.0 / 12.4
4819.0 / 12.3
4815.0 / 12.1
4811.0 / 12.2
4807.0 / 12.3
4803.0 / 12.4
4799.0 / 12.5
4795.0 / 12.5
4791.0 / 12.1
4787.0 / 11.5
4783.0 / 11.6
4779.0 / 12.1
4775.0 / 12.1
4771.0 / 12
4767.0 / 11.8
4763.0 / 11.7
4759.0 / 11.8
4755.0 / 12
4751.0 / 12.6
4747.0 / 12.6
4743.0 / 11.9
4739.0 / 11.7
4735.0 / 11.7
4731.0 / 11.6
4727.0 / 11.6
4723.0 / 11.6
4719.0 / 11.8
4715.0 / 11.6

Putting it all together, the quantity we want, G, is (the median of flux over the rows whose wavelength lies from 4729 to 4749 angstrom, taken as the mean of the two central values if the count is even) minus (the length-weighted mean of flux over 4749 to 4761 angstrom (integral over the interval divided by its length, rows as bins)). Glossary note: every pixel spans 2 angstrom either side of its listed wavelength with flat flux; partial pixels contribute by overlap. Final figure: -0.4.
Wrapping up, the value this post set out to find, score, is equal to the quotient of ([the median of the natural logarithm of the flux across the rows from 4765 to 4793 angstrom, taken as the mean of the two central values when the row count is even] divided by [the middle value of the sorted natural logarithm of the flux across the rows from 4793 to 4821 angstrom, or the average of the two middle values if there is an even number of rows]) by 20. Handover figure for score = 0.0495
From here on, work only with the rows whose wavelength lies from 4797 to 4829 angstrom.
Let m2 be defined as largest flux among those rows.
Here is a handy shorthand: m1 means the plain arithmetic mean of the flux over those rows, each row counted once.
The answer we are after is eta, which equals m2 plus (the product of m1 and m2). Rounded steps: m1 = 12.3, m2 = 12.5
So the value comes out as 166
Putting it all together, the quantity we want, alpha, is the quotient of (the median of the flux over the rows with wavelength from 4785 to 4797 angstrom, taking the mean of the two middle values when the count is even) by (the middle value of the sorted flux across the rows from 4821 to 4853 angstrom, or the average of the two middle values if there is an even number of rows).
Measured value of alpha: 0.99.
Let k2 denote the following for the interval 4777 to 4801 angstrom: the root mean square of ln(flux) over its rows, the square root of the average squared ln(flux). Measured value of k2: 2.49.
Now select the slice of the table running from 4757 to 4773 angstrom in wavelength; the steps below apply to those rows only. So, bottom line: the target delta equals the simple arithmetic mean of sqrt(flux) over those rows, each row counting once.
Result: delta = 3.439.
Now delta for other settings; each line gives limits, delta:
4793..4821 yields 3.511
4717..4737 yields 3.415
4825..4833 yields 3.478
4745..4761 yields 3.500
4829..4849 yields 3.481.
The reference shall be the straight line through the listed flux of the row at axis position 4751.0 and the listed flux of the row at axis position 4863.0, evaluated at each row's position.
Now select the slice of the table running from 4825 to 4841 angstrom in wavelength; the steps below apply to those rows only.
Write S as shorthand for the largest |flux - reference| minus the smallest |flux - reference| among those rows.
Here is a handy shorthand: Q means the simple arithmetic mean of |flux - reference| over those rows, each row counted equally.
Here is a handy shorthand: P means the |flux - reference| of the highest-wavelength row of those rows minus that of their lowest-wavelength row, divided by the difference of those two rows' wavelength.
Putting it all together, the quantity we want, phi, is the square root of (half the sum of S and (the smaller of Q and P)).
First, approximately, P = 0.01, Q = 0.62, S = 0.3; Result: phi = 0.40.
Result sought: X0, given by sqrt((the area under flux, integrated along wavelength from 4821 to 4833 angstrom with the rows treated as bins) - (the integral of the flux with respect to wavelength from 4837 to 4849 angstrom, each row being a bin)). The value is 0.6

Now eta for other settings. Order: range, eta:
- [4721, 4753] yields 163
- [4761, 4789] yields 155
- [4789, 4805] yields 167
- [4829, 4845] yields 160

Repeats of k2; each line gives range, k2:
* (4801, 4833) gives 2.50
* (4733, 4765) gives 2.48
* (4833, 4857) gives 2.49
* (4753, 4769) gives 2.47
